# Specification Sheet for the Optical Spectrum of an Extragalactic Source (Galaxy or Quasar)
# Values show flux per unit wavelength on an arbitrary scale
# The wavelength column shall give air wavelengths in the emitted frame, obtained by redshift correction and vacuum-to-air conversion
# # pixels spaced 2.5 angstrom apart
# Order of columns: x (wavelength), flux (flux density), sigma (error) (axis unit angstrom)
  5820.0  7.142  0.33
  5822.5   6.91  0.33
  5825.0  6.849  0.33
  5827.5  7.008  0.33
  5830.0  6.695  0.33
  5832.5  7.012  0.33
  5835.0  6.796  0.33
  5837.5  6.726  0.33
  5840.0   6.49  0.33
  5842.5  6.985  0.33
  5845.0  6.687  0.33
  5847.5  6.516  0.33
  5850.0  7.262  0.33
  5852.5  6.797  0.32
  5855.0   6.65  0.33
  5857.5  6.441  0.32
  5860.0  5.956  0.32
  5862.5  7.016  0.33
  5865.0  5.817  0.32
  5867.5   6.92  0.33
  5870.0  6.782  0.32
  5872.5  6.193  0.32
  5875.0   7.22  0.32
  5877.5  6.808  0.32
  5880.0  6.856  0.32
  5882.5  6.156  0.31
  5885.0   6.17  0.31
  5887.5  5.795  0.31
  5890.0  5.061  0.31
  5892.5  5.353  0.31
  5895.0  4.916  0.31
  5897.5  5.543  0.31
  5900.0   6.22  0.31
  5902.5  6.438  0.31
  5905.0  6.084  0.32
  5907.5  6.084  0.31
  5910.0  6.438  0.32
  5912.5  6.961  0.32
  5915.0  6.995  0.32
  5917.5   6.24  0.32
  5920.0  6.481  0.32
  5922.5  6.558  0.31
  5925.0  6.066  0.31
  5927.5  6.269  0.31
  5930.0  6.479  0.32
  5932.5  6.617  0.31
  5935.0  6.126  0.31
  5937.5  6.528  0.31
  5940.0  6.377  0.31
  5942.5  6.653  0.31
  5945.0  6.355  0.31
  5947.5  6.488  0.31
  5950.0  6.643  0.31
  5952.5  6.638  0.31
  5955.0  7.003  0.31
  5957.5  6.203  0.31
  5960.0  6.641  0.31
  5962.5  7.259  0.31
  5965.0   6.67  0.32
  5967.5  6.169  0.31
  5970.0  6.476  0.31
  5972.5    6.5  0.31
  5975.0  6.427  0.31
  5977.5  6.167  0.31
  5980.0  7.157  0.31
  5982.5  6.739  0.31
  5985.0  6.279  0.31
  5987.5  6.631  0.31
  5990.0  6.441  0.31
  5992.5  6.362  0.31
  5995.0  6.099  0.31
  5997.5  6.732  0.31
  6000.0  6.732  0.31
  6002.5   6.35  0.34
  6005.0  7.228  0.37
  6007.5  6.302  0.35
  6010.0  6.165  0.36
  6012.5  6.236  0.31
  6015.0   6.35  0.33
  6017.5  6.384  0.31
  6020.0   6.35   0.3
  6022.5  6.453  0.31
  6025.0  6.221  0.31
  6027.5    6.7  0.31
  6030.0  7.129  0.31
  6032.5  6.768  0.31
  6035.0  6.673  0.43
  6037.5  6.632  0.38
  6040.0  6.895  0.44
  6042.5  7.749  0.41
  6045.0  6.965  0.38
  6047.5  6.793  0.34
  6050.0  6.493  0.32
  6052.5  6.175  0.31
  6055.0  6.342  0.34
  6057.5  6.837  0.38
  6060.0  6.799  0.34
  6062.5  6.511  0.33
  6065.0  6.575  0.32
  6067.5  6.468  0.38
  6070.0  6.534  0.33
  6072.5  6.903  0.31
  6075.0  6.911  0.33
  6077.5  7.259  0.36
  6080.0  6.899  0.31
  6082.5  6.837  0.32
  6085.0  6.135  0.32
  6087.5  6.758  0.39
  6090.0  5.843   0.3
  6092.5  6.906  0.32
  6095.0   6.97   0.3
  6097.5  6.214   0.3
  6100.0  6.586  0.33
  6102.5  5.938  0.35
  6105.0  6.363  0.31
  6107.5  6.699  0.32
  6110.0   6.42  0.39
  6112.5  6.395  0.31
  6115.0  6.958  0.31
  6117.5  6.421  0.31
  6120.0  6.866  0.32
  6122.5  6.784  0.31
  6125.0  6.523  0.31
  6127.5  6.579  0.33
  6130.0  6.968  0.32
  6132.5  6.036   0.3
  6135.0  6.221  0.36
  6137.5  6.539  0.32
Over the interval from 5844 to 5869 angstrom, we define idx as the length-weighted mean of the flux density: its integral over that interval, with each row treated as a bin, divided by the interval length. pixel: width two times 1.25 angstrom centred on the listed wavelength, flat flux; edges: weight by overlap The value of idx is 6.61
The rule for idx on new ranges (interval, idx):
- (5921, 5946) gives 6.40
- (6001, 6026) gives 6.41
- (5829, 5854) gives 6.80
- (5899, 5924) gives 6.45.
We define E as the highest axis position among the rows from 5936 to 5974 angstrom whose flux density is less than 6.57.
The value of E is 5972.5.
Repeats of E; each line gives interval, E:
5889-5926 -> 5925.0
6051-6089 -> 6085.0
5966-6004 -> 6002.5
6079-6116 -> 6112.5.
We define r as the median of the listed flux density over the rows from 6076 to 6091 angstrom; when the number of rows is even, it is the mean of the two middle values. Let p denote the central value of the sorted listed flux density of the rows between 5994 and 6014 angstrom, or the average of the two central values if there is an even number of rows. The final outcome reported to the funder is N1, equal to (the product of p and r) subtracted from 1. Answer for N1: -42.0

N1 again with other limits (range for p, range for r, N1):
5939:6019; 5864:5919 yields -39.1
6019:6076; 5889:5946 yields -41.4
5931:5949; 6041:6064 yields -43.1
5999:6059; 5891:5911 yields -38.9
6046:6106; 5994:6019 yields -40.8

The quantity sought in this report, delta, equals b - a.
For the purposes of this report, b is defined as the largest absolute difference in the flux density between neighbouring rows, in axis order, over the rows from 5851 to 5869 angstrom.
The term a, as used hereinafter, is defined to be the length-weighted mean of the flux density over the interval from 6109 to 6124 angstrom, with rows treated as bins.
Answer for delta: -5.44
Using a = 6.6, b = 1.2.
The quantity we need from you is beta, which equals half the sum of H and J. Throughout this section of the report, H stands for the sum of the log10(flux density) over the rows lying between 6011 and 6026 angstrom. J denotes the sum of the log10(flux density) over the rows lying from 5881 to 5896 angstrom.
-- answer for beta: 4.64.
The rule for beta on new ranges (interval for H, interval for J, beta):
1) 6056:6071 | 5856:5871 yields 4.90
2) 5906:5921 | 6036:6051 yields 4.96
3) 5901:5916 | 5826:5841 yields 4.93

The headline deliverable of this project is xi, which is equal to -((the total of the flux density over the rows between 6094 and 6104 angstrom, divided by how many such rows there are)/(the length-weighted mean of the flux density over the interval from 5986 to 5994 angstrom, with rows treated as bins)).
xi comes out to -0.99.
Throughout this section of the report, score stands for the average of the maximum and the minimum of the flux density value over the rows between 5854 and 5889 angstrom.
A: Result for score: 6.51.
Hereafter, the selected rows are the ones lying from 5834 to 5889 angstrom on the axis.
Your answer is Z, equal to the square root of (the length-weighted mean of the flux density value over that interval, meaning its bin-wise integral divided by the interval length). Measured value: 2.57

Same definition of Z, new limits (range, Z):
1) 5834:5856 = 2.60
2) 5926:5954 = 2.54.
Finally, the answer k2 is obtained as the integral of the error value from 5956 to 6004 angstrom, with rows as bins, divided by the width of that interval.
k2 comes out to 0.312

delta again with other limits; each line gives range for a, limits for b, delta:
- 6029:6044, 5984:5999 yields -6.34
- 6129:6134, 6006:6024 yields -6.33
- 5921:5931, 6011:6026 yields -6.11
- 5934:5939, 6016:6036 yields -5.86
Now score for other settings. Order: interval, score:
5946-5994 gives 6.71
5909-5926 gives 6.53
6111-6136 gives 6.50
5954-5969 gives 6.71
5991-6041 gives 6.66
